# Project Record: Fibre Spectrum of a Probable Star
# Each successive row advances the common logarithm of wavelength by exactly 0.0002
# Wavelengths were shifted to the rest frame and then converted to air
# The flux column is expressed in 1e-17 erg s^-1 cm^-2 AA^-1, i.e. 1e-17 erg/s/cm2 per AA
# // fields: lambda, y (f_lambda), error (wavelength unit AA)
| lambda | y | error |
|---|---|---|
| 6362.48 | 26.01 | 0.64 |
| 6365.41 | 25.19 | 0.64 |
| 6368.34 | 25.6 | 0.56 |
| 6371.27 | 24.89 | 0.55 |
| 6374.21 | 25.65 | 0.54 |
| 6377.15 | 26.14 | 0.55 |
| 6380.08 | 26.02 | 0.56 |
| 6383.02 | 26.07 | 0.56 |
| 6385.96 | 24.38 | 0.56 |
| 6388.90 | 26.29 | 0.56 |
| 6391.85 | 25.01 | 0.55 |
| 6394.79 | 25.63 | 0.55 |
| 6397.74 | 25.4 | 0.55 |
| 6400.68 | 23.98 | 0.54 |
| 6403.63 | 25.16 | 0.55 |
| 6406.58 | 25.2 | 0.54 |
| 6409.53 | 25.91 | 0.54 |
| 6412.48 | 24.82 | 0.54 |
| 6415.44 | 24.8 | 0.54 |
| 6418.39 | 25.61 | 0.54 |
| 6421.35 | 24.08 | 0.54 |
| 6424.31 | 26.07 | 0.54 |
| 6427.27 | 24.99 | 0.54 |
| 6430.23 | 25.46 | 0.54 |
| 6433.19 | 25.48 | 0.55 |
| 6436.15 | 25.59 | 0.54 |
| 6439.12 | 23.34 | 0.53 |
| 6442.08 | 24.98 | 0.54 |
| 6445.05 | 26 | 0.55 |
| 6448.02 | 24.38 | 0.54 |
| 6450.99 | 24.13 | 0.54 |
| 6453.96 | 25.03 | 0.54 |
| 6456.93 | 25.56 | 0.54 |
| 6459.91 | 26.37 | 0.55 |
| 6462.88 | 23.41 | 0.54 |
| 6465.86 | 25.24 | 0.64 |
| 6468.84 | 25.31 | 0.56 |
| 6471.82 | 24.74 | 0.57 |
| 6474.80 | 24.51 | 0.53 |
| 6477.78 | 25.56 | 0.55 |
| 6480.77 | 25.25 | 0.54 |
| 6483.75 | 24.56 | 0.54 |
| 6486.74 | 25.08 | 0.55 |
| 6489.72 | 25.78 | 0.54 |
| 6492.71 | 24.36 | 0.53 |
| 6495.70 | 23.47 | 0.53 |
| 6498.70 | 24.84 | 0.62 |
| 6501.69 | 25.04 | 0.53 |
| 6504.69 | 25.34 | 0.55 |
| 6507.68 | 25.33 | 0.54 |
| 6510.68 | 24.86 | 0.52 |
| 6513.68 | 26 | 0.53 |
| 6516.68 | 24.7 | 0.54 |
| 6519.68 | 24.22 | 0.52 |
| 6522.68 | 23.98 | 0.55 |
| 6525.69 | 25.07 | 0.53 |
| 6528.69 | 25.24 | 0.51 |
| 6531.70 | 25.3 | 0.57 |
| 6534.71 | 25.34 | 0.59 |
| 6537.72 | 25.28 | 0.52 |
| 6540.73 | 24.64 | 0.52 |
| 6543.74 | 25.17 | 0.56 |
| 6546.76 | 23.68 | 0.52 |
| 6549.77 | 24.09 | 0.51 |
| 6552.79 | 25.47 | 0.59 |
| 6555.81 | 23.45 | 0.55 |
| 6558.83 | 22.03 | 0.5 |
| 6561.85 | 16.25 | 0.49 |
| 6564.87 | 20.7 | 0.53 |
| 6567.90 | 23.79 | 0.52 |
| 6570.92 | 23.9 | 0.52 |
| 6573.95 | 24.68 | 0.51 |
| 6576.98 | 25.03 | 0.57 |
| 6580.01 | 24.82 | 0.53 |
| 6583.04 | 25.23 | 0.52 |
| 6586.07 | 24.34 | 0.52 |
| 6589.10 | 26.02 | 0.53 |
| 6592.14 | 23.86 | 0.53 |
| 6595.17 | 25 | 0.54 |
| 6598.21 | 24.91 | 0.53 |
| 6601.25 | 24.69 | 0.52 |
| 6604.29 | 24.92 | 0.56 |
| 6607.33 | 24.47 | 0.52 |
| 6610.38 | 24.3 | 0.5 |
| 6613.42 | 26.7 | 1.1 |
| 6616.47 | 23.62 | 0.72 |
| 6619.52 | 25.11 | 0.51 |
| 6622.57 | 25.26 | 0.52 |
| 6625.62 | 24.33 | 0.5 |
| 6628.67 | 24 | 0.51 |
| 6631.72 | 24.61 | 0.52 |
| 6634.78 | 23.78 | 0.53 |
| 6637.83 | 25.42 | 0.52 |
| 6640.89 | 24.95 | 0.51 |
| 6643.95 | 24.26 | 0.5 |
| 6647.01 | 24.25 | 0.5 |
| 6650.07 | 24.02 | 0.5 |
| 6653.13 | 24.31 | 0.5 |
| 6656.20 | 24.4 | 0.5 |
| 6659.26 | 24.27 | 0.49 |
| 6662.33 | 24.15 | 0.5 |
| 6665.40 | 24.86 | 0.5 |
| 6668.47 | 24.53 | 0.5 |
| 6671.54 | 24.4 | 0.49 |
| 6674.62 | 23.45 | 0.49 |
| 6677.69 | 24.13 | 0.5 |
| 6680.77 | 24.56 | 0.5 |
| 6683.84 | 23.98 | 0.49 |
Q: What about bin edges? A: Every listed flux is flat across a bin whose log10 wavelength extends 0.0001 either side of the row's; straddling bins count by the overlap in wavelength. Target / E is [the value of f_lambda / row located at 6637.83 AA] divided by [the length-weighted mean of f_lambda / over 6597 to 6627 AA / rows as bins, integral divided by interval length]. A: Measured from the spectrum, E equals 1.02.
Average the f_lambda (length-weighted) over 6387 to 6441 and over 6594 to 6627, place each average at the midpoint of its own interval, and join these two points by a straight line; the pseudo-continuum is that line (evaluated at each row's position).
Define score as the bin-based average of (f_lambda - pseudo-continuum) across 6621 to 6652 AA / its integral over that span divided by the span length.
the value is -0.31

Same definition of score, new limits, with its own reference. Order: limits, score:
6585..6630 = -0.07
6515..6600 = -0.77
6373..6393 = 0.46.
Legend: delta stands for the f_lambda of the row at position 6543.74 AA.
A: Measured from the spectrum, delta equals 25.17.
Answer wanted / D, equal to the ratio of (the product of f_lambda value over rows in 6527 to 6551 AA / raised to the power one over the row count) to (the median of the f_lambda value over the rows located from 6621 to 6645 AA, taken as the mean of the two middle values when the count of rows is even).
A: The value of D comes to 1.01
